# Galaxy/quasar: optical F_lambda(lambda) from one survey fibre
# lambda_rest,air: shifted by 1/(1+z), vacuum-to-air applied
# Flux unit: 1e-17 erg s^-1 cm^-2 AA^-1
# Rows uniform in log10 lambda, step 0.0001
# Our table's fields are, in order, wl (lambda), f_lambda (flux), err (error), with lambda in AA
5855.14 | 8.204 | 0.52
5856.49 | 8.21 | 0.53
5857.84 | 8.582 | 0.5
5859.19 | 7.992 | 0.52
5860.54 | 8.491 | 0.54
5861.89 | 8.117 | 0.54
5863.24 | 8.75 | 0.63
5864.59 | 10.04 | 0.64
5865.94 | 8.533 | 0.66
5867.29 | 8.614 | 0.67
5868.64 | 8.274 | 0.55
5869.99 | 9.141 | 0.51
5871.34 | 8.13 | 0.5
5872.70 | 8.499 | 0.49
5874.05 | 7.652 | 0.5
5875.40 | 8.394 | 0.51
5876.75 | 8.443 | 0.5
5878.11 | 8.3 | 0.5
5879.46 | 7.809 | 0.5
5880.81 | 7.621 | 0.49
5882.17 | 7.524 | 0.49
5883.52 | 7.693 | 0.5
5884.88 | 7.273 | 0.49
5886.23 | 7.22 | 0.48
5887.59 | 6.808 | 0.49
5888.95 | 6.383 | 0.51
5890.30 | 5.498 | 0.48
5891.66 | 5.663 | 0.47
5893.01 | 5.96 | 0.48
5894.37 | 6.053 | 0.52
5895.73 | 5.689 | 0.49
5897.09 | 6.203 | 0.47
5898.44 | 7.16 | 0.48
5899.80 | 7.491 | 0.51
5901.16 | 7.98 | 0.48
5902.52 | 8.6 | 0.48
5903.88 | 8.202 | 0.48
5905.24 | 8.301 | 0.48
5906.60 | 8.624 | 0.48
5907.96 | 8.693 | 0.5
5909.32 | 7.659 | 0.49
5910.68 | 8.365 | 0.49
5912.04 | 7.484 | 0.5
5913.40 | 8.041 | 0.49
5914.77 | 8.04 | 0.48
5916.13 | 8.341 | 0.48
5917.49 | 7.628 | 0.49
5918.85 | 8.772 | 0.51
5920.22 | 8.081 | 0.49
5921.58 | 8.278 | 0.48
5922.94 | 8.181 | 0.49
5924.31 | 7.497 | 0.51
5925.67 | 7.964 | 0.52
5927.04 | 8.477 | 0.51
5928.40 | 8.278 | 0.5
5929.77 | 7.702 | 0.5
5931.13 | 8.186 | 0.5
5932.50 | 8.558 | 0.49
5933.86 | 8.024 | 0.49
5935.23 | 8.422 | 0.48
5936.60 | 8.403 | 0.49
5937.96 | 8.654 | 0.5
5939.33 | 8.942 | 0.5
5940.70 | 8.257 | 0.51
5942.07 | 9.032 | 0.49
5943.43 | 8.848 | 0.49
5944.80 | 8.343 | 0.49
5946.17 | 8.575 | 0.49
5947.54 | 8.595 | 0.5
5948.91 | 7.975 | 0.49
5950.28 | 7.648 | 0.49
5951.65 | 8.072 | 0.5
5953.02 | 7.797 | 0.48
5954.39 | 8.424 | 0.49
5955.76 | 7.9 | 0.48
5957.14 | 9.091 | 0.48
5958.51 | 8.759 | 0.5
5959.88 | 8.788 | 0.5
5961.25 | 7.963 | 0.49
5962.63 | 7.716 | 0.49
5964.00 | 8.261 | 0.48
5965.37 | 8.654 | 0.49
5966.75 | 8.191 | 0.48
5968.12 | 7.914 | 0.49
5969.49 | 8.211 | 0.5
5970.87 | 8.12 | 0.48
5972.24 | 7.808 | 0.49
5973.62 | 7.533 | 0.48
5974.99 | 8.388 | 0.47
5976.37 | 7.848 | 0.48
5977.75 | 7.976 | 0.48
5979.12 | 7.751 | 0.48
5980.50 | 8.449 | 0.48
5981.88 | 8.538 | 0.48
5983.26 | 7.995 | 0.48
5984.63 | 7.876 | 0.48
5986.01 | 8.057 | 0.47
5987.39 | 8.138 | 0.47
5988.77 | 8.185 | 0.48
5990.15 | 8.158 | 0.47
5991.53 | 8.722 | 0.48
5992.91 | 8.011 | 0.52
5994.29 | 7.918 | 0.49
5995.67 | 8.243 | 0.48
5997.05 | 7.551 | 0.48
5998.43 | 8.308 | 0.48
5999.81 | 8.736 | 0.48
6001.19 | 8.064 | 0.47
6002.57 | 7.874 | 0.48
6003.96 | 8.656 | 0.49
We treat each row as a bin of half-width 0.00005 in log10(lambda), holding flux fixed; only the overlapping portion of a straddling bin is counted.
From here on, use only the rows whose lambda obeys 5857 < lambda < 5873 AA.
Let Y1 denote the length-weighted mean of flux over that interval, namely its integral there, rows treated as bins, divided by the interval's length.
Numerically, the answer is 8.59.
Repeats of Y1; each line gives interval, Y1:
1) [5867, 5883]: 8.19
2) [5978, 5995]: 8.15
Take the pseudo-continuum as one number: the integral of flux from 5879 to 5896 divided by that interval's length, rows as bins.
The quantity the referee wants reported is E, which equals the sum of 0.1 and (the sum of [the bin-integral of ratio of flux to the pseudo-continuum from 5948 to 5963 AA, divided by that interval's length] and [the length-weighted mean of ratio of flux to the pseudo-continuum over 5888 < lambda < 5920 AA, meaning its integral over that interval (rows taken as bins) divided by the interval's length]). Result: 2.43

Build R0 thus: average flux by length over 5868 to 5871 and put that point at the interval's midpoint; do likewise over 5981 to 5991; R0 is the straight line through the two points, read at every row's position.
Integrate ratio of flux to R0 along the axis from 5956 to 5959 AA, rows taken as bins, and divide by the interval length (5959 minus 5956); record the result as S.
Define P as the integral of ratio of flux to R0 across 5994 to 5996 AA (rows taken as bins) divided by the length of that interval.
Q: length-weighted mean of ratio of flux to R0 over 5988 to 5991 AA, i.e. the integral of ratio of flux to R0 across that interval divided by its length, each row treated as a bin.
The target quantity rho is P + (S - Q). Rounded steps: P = 1.00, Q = 1.01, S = 1.06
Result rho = 1.05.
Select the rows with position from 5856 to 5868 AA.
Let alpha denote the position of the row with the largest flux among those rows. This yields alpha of 5864.59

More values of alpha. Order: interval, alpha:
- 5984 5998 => 5991.53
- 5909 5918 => 5910.68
